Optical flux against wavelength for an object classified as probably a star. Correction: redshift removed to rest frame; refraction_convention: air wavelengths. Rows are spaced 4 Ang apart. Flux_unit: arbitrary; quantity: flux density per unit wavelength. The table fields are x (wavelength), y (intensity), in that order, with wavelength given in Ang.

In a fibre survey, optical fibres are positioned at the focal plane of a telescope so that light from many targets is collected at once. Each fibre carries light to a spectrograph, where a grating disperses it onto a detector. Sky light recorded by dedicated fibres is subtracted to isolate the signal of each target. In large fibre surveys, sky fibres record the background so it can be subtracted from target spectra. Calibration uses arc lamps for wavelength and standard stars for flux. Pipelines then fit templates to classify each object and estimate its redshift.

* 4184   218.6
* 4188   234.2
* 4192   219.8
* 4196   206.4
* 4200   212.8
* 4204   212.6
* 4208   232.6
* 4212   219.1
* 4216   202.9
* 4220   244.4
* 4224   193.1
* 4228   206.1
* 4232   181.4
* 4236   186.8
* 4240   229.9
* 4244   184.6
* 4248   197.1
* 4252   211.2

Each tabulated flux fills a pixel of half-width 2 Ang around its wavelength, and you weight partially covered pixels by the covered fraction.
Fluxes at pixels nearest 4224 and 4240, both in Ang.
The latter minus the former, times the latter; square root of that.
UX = 92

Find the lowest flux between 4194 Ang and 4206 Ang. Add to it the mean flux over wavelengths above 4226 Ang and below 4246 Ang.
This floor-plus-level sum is 404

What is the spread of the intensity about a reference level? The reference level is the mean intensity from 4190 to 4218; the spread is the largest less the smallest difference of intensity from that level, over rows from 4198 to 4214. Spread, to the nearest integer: 20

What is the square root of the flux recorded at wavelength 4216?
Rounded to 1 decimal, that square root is 14.2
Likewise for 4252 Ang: 14.5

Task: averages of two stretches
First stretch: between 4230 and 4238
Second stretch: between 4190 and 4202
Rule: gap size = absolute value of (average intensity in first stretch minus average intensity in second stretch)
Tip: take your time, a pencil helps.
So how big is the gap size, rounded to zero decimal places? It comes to 29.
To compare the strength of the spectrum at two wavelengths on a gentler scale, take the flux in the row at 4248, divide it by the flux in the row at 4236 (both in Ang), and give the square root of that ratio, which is 1.03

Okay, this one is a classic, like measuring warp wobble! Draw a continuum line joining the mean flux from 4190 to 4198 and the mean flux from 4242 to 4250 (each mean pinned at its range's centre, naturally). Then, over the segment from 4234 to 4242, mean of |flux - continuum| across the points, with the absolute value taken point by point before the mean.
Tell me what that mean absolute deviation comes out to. 22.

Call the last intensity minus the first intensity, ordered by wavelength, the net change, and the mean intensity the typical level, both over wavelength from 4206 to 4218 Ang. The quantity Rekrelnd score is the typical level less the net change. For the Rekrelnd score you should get 248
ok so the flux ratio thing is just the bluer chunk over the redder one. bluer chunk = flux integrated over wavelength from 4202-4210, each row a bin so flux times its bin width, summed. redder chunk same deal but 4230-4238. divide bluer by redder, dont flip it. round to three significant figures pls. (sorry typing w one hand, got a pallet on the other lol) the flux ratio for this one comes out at 1.21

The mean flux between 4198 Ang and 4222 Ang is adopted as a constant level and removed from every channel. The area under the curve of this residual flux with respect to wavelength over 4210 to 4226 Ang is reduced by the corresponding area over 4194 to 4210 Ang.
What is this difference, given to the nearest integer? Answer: -20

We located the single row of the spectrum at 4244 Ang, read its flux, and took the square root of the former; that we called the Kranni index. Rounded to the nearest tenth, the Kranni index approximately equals 13.6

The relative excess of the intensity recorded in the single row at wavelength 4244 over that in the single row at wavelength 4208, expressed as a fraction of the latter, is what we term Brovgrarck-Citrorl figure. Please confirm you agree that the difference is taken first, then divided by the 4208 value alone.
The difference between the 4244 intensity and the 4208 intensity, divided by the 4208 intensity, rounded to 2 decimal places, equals -0.21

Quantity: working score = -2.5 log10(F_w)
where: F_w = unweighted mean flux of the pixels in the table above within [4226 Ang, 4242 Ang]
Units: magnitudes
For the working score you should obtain -5.758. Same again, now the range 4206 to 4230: -5.838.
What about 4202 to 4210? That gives -5.869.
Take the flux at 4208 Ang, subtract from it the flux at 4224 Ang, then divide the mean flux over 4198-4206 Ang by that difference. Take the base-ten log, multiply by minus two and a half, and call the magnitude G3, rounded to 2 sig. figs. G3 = -1.8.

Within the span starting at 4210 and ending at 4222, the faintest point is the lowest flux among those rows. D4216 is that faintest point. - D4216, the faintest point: 202.9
